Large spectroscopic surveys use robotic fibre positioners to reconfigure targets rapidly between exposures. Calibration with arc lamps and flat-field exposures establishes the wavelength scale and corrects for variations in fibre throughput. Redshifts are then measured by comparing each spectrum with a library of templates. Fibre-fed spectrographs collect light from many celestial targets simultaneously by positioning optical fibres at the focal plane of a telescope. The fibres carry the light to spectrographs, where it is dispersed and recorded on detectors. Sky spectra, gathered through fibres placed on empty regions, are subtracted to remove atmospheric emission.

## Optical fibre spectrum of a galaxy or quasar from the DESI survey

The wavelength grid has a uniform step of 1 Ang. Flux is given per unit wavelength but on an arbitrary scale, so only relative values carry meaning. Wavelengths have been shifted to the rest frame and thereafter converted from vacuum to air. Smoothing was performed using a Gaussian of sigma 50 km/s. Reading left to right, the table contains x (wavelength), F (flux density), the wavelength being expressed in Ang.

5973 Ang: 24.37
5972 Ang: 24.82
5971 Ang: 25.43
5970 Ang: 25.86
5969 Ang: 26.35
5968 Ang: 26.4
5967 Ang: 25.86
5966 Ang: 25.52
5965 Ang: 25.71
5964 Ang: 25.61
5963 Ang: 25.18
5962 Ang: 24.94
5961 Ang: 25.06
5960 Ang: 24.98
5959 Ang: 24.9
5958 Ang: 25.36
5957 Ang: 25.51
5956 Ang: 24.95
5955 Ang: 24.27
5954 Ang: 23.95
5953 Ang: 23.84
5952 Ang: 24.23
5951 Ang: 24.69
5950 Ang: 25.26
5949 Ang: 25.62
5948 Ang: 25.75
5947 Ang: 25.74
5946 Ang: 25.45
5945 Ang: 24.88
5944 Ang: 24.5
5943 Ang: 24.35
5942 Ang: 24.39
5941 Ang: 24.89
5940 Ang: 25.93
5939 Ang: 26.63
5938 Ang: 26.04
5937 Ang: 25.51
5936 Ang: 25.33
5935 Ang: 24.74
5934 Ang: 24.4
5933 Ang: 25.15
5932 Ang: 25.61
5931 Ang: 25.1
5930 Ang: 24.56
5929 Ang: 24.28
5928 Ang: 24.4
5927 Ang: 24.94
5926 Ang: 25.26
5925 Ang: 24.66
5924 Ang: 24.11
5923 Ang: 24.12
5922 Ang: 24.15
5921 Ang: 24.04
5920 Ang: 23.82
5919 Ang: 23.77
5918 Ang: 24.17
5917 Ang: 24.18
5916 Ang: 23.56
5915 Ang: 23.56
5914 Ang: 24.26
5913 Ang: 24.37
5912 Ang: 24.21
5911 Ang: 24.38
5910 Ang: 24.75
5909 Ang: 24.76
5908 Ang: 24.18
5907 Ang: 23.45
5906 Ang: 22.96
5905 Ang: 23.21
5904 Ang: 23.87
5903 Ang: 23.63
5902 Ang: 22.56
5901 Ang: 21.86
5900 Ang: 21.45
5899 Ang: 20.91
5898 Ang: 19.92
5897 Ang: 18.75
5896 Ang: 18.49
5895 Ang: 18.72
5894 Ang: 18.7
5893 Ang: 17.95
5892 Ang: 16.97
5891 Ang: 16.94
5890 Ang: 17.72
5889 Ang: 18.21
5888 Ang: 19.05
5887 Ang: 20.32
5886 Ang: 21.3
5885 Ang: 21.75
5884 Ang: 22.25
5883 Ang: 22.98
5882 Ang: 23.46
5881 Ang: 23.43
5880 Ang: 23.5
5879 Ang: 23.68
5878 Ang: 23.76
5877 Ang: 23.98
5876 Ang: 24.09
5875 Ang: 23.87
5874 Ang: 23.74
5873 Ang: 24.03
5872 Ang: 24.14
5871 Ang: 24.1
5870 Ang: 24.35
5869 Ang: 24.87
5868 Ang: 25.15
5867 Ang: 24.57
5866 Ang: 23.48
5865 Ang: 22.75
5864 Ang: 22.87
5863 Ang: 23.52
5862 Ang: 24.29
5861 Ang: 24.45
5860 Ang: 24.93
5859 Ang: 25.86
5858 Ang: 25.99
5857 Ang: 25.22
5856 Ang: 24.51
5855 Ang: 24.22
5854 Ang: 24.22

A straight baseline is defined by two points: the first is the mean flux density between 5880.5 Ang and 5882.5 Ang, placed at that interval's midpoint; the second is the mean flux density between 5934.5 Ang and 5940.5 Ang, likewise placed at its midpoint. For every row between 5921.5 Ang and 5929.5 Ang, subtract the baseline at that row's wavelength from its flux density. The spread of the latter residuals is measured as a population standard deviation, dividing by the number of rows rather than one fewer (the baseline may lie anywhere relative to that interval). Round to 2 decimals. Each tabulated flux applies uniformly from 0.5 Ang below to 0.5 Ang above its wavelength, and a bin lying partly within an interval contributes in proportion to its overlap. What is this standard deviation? 0.37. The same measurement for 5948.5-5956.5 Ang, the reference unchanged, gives 0.65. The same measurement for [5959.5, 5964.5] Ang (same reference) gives 0.20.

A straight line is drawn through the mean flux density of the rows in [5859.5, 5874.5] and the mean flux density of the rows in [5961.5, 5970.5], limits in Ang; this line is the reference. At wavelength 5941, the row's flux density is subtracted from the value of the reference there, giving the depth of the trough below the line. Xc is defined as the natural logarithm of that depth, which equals -0.9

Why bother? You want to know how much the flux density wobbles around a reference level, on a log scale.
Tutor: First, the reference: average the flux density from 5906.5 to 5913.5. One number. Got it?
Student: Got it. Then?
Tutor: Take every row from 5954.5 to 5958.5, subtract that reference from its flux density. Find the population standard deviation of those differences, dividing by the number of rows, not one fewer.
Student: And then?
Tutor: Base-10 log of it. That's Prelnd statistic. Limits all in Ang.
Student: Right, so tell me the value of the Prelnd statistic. -0.3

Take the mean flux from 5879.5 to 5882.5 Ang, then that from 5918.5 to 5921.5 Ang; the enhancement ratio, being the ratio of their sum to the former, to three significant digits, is 2.02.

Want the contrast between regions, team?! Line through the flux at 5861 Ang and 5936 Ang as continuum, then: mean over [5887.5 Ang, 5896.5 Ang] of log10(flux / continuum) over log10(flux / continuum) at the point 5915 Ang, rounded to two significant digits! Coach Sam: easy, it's 5.1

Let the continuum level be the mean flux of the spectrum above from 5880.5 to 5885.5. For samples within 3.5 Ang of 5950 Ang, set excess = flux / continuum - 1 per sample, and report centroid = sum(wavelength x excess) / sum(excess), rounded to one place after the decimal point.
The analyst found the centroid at 5949.4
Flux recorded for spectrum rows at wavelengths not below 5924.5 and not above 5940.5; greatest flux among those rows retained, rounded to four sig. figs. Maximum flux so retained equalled 26.63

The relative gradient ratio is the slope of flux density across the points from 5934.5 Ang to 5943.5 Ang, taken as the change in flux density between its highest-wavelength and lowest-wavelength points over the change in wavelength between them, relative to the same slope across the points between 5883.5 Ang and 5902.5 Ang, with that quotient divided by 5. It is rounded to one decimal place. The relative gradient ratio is -0.6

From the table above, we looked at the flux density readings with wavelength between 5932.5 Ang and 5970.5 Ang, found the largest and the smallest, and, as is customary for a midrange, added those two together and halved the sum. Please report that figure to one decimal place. 25.2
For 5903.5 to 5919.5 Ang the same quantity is 23.9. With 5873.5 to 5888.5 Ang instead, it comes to 21.6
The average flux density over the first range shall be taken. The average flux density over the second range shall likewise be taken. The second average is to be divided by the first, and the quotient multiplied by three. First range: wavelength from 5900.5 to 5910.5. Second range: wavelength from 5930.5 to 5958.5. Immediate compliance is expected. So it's 3.20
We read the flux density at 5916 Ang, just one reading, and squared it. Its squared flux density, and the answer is 555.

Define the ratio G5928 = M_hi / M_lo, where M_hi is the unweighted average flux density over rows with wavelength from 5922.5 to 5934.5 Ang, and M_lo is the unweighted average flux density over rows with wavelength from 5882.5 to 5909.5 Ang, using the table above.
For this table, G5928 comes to 1.19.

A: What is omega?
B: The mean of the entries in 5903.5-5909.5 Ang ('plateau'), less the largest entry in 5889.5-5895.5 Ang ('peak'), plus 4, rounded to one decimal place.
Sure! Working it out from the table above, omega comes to 9.0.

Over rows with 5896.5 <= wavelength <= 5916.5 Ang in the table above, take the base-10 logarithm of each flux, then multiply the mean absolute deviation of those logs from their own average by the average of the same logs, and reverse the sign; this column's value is -0.034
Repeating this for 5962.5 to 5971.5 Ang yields -0.007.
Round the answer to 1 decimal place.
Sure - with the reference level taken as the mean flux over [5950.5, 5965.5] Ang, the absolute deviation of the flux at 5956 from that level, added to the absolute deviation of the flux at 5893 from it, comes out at 7.0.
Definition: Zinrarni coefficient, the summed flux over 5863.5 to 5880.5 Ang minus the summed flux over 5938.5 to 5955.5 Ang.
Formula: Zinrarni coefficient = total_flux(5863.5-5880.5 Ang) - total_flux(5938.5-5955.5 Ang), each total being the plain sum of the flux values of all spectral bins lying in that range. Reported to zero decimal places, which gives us -17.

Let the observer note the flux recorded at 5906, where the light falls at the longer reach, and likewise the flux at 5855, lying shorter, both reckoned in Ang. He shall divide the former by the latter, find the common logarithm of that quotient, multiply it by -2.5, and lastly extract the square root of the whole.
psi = 0.24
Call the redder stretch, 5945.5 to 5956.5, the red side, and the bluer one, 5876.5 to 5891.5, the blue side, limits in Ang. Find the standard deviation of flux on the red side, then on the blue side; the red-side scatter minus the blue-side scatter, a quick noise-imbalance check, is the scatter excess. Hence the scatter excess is -1.7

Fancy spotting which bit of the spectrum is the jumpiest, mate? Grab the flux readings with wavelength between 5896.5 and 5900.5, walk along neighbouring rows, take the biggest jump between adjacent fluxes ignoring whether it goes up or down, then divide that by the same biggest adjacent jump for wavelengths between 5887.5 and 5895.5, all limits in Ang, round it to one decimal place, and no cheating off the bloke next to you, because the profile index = 1.2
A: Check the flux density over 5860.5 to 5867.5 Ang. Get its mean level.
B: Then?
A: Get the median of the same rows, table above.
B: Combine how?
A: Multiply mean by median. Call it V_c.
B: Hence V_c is 558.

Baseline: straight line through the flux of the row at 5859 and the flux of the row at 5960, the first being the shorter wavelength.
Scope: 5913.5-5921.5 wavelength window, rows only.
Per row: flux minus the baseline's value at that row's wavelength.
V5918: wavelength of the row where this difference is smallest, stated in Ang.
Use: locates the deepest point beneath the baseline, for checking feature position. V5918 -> 5915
